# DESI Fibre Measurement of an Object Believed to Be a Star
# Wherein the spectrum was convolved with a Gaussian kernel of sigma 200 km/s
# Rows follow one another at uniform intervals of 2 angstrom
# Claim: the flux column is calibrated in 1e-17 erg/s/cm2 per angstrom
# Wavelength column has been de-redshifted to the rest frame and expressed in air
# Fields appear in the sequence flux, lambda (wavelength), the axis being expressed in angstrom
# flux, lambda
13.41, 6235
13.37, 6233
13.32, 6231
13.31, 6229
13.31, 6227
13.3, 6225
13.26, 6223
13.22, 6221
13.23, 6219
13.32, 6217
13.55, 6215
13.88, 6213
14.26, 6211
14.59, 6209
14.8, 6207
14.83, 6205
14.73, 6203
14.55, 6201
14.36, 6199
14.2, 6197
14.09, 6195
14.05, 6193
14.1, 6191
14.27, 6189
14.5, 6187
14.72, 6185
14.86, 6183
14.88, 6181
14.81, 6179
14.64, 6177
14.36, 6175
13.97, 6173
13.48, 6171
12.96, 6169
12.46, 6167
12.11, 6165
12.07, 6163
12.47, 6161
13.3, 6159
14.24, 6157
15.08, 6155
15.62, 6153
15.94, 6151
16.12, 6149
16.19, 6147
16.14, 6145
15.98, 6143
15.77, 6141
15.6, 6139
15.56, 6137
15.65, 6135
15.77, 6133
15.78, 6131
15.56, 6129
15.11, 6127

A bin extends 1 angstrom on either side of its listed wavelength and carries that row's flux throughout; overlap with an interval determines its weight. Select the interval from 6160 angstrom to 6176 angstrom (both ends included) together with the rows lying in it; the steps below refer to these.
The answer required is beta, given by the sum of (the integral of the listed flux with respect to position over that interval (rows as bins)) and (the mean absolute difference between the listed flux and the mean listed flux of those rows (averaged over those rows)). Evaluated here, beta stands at 208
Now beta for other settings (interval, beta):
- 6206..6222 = 222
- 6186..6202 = 228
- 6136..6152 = 255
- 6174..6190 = 234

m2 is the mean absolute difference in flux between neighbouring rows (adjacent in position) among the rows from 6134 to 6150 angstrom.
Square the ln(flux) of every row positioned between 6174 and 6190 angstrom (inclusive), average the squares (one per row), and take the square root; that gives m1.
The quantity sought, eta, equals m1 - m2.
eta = 2.57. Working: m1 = 2.68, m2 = 0.11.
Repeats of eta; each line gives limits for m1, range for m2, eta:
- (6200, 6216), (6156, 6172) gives 2.16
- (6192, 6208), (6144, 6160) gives 2.25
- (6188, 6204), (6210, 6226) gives 2.50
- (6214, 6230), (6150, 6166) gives 2.03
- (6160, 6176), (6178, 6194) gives 2.43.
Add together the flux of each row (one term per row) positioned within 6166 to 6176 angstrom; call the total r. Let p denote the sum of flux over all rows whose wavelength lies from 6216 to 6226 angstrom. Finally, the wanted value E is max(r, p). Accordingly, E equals 67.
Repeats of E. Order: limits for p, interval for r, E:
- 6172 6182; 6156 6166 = 73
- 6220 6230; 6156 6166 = 66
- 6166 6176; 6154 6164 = 67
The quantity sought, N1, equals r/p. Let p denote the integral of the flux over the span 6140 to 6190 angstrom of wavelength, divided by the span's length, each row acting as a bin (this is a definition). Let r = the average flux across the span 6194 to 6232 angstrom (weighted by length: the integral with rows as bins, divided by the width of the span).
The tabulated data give 0.96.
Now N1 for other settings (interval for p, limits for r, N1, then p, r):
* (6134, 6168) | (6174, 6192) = 0.99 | 14.7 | 14.6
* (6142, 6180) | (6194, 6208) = 1.01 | 14.3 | 14.5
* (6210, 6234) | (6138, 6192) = 1.08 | 13.4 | 14.5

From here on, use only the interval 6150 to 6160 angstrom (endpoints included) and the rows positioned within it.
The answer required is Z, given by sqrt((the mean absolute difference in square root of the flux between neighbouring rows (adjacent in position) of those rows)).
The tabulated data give 0.29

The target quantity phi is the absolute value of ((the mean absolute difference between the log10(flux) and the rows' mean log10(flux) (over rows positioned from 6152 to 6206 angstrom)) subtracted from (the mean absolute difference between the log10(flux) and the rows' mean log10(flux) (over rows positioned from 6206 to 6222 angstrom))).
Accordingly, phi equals 0.006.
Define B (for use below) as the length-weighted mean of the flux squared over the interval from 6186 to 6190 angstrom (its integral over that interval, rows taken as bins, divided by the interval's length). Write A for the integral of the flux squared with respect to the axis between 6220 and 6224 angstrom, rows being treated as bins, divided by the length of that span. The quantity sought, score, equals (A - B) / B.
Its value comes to -0.15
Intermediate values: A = 175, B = 206.9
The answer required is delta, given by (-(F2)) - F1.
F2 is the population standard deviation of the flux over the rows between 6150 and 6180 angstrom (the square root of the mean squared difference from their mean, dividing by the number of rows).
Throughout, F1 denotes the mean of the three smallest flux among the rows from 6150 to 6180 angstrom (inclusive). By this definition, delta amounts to -13.4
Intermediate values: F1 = 12.21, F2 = 1.2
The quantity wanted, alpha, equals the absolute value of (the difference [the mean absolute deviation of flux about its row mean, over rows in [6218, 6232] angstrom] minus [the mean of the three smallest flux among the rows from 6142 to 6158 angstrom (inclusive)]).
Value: 14.9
